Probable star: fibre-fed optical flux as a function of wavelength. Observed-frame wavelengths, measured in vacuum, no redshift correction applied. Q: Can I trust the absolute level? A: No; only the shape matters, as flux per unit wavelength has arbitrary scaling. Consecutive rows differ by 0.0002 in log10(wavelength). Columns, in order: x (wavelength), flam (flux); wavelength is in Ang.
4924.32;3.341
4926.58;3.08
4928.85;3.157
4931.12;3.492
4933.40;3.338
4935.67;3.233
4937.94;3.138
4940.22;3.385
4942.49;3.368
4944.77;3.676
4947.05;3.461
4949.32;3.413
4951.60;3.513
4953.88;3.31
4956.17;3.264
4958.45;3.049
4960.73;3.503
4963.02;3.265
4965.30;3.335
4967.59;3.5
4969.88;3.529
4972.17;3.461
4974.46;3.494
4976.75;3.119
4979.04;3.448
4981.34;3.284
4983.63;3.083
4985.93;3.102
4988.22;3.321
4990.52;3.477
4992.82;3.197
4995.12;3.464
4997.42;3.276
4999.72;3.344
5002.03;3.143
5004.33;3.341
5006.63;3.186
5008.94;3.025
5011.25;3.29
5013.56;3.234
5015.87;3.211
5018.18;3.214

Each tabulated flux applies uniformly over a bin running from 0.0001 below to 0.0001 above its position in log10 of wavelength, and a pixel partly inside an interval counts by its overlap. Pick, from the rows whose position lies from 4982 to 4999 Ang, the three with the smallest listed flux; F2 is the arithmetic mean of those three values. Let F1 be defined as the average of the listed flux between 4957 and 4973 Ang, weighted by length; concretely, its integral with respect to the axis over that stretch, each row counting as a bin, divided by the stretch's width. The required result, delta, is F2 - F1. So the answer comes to -0.25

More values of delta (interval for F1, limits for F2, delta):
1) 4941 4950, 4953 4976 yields -0.29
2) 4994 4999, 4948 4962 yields -0.16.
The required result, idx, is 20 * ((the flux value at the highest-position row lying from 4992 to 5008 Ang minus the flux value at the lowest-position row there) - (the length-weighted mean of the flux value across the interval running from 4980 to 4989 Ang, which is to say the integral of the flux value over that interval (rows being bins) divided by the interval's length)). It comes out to -64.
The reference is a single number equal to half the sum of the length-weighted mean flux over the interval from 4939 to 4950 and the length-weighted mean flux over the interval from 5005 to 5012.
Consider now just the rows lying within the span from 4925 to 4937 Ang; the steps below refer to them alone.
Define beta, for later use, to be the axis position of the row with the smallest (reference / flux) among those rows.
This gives 4931.12 Ang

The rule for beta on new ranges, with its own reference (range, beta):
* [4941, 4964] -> 4944.77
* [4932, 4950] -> 4944.77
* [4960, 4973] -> 4969.88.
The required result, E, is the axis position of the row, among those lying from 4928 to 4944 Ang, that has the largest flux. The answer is 4931.12 Ang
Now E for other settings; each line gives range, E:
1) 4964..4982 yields 4969.88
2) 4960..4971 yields 4969.88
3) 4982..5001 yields 4990.52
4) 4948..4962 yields 4951.60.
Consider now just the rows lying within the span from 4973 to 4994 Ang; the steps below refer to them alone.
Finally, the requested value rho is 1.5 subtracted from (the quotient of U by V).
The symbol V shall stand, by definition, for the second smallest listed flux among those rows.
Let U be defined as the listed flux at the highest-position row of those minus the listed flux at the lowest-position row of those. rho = -1.60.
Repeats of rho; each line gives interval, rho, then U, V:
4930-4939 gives -1.61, -0.35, 3.233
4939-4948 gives -1.48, 0.08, 3.385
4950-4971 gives -1.50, 0.02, 3.264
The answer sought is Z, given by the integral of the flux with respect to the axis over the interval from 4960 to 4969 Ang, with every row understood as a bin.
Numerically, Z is 31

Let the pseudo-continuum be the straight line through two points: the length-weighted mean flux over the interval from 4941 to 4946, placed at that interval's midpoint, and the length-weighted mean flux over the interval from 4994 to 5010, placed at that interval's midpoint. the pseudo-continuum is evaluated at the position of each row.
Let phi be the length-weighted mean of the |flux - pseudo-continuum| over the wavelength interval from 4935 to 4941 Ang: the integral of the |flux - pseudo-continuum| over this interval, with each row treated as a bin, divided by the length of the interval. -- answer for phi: 0.29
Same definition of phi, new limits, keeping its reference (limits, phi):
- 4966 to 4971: 0.11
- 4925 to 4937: 0.30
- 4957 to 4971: 0.16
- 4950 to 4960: 0.18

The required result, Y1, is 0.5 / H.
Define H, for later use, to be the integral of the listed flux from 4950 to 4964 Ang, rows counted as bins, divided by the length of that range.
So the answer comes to 0.151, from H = 3.32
